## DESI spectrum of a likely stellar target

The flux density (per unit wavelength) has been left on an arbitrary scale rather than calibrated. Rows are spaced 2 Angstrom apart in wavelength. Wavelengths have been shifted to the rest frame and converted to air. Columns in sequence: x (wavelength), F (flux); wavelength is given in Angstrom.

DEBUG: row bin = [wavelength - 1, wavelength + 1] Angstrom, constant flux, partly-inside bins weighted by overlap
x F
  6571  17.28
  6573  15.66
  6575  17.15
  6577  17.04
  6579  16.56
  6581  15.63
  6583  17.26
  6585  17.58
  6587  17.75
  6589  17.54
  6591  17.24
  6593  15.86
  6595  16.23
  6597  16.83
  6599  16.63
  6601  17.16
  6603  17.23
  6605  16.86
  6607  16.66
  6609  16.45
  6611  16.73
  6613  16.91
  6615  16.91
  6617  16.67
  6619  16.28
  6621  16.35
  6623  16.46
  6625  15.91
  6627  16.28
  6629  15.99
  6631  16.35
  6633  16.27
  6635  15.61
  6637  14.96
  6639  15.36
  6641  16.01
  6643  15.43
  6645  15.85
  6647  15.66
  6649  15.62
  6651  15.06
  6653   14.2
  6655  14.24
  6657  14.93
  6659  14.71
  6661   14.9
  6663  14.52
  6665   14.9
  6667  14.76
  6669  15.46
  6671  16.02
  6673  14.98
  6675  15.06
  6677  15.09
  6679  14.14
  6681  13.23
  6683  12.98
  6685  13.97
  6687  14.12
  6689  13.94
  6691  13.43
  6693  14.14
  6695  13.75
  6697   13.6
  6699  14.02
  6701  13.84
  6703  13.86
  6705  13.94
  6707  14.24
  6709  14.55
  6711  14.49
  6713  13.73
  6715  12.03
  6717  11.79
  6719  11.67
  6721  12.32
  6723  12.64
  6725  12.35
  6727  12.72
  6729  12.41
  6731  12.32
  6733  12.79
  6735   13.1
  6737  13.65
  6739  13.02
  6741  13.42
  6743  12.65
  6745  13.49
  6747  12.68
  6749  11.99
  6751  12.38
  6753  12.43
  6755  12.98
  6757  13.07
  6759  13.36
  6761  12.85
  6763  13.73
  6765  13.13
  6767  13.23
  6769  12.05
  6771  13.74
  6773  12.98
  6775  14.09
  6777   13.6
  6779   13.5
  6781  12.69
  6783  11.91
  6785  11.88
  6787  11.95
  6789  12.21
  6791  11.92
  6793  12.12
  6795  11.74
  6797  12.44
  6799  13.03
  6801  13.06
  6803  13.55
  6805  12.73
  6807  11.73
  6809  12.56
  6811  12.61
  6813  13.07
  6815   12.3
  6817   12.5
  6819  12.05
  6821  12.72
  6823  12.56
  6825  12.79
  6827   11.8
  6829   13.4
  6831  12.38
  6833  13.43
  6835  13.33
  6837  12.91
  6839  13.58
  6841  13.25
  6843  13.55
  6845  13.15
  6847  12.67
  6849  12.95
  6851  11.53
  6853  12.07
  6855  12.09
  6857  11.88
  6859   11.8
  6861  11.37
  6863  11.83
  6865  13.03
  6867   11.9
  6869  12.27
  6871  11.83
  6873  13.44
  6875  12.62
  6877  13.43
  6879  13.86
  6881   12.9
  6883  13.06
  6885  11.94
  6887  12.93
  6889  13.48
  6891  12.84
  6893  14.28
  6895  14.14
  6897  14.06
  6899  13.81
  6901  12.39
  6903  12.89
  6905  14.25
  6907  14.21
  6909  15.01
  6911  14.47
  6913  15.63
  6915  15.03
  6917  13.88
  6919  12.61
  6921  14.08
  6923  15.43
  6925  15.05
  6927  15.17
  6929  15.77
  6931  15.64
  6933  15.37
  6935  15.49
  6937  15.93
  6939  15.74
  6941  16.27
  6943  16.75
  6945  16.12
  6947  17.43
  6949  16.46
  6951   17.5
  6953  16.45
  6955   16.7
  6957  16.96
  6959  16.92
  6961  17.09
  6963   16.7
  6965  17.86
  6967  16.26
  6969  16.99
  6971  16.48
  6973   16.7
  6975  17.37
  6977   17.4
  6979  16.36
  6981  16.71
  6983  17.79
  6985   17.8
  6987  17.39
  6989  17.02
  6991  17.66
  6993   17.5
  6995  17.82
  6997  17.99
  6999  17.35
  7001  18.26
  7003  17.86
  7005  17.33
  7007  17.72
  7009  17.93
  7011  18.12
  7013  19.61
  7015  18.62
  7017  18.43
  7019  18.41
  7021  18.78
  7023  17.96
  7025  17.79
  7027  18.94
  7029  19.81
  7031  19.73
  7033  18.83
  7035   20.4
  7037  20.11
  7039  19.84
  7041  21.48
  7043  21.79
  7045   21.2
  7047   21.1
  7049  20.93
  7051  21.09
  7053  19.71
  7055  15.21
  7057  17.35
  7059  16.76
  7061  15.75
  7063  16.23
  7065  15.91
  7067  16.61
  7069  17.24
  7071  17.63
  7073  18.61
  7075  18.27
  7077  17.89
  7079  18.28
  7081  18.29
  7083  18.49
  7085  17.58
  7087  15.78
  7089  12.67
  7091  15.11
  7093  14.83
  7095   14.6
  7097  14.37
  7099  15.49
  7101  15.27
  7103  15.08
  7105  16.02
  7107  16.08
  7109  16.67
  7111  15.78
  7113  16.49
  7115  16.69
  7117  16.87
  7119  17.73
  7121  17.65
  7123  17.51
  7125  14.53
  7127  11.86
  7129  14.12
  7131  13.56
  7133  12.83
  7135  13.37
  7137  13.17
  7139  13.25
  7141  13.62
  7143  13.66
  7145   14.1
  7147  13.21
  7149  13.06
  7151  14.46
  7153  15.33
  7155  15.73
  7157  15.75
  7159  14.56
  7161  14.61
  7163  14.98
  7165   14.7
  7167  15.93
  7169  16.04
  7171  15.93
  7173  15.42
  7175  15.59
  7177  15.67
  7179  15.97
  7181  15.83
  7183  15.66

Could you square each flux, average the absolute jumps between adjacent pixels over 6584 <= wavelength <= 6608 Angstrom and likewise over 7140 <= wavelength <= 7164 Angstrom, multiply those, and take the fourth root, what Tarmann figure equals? 3.8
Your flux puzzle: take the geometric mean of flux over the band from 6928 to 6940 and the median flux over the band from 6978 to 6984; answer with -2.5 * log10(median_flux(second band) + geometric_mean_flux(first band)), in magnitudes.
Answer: -3.78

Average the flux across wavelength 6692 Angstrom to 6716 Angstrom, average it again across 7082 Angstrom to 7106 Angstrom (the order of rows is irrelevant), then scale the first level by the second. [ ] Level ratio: 0.90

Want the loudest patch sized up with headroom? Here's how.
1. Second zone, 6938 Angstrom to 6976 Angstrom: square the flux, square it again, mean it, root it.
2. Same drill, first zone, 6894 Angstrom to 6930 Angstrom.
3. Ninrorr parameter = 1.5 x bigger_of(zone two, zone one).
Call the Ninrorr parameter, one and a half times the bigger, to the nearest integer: 423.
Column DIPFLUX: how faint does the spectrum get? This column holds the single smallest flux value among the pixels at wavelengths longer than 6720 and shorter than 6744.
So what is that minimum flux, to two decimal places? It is 12.32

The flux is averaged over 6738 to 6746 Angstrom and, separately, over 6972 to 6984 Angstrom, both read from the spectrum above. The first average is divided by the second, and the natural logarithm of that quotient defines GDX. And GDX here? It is -0.26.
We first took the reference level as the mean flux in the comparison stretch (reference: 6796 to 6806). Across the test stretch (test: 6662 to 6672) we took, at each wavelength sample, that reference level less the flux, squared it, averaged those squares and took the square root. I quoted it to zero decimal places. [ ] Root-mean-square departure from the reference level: 2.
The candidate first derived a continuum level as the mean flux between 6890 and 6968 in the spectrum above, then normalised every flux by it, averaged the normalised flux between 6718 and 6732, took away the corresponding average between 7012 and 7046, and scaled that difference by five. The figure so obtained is -2.3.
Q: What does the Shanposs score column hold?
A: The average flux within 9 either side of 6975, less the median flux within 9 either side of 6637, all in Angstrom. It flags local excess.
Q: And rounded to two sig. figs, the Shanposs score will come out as 1.0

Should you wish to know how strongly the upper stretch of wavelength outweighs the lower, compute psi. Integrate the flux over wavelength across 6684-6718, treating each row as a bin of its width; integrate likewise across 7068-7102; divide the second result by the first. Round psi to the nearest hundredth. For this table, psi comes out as 1.20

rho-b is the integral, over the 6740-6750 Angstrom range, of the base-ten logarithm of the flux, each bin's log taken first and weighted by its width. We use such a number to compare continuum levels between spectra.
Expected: 11.1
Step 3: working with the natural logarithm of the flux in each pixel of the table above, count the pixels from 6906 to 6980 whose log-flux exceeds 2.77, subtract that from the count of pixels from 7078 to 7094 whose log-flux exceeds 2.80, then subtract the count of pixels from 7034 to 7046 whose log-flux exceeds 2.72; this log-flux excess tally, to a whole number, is -22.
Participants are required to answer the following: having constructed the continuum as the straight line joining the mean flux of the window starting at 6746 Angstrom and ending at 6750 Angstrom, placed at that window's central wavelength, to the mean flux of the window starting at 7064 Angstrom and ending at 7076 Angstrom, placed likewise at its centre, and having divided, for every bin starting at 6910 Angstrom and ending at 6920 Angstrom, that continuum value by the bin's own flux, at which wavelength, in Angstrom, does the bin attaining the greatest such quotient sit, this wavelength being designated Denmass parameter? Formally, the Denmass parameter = 6919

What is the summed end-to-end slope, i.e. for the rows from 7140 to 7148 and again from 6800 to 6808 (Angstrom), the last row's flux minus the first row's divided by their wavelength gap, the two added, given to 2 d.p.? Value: -0.29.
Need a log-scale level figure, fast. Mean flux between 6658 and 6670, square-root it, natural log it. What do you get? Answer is 1.35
